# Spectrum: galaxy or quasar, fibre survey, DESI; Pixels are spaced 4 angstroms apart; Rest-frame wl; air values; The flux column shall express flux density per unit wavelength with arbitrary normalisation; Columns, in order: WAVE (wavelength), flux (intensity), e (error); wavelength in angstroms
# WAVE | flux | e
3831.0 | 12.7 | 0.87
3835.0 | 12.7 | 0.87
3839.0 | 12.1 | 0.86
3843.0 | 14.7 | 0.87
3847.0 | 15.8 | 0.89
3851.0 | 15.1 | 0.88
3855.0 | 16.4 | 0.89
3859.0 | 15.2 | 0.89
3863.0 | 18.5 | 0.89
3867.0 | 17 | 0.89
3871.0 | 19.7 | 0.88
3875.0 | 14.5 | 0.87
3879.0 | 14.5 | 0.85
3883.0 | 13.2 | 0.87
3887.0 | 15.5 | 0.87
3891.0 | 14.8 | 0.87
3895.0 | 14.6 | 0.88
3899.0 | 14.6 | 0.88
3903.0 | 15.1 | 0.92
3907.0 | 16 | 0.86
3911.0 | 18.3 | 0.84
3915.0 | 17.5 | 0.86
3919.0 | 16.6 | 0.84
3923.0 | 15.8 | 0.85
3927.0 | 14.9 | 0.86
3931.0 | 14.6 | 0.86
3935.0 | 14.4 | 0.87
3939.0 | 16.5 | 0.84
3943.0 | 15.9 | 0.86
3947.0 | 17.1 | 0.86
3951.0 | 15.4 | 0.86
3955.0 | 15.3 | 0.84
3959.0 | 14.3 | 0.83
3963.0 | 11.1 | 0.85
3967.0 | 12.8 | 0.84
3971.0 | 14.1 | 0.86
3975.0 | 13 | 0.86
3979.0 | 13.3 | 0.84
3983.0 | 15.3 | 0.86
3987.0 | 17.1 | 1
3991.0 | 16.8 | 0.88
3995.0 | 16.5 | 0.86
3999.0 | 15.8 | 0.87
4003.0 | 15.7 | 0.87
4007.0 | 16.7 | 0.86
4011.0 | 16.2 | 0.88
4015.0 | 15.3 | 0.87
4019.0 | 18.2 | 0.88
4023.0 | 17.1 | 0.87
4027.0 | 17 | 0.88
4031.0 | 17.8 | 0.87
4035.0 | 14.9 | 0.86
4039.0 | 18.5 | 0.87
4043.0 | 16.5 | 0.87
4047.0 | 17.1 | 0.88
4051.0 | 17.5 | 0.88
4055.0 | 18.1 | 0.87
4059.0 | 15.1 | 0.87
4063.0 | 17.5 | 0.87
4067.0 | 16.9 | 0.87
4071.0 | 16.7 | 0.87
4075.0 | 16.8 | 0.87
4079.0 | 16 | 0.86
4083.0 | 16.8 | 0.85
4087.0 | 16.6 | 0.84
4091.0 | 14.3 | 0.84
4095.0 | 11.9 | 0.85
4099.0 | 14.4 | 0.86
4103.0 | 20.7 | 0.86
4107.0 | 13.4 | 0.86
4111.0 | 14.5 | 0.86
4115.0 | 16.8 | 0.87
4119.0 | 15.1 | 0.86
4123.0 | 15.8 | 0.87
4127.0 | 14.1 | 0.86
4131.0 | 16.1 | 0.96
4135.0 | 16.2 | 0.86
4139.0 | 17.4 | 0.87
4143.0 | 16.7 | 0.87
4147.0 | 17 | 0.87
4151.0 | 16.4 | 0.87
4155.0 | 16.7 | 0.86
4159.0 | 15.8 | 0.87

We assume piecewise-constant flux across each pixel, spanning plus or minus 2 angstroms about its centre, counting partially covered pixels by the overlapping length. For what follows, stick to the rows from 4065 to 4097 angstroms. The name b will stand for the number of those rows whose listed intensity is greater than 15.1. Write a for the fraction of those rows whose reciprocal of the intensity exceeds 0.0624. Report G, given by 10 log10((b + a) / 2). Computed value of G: 5.0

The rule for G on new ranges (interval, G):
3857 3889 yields 4.5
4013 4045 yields 5.6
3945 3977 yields 2.9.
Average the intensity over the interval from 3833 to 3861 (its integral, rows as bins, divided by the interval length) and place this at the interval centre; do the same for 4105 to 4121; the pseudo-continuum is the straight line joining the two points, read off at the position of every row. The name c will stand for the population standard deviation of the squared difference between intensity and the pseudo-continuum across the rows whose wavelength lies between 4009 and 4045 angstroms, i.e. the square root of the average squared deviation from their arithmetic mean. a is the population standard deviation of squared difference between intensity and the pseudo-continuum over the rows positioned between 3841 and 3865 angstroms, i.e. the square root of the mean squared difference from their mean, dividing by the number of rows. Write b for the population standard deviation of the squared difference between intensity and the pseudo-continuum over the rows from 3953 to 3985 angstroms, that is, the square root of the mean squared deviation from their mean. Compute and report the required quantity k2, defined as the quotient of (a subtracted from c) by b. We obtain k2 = -0.2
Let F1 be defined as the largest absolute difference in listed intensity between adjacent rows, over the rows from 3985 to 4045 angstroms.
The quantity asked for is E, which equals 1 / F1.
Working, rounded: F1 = 3.60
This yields 0.28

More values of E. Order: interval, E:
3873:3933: 0.43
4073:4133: 0.14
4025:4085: 0.28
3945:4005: 0.31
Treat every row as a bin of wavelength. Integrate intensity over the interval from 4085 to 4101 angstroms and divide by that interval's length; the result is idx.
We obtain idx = 14.3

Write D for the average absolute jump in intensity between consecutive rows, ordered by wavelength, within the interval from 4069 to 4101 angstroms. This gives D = 1.3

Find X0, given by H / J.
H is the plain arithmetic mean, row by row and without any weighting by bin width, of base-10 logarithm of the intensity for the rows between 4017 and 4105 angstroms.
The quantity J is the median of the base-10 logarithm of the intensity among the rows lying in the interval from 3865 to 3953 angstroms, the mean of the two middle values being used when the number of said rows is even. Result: 1.03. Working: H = 1.22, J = 1.19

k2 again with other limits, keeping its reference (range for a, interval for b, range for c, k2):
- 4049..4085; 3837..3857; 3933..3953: -0.4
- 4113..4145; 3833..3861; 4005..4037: 1.0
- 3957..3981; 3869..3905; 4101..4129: 0.8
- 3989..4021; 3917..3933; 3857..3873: 4.2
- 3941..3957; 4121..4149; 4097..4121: 5.5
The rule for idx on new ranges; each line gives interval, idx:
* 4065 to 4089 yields 16.6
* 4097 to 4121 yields 15.8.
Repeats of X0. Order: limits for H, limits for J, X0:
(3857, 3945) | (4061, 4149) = 0.99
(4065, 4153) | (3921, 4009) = 1.01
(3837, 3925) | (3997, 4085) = 0.97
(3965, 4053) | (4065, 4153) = 0.99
